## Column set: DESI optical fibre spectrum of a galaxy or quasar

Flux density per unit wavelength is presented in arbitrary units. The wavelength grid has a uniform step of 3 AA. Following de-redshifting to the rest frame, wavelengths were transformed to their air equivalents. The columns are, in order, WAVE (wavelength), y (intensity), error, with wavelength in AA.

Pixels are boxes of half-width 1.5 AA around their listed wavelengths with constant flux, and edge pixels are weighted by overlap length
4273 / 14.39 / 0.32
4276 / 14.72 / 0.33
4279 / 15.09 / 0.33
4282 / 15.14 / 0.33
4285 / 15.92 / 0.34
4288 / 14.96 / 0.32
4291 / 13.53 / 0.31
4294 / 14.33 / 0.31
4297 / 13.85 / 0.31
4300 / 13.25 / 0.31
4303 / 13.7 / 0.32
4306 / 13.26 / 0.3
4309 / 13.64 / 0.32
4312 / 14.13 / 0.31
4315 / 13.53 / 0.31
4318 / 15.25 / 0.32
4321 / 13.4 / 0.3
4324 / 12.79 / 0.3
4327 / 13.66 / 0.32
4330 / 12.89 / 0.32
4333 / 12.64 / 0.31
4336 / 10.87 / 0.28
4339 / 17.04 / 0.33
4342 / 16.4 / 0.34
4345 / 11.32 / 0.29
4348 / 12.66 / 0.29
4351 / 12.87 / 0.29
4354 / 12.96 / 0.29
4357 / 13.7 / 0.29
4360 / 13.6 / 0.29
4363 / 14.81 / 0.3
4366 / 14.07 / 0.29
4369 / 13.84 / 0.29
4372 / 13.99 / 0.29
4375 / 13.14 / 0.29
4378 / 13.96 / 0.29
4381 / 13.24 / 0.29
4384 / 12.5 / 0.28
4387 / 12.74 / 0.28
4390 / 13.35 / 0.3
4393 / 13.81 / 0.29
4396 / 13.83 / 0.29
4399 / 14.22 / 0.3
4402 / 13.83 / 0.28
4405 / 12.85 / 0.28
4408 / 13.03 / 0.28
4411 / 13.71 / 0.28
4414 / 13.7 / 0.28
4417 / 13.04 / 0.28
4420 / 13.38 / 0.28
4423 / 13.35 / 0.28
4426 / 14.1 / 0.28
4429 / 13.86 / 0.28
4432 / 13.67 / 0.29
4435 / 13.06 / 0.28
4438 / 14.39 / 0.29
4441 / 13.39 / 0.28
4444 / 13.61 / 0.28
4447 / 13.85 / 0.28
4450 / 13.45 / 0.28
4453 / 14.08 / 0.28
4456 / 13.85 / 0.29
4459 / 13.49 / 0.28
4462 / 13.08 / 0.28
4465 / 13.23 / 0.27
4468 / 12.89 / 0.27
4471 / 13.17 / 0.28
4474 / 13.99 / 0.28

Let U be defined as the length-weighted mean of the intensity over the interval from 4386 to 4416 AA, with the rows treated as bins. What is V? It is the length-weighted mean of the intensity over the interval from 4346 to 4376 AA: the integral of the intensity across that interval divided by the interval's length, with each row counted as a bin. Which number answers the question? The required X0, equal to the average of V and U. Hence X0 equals 13.5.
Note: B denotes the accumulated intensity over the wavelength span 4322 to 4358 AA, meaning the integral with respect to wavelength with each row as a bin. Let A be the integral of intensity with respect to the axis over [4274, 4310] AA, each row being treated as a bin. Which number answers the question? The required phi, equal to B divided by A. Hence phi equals 0.93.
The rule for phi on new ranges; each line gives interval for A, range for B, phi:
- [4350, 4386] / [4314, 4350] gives 1.00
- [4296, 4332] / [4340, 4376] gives 1.01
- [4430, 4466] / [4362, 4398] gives 1.00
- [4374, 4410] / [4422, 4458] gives 1.03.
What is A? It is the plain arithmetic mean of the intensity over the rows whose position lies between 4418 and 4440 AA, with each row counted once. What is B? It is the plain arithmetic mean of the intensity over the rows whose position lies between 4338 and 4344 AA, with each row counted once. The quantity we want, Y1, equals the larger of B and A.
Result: 16.7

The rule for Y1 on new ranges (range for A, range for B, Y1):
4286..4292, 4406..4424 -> 14.2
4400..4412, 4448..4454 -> 13.8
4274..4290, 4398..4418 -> 15.2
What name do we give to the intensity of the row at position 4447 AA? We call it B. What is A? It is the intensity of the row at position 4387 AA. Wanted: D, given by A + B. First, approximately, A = 12.74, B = 13.85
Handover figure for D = 26.6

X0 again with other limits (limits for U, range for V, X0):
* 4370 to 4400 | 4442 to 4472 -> 13.5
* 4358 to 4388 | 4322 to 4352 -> 13.5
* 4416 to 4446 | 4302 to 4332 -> 13.6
